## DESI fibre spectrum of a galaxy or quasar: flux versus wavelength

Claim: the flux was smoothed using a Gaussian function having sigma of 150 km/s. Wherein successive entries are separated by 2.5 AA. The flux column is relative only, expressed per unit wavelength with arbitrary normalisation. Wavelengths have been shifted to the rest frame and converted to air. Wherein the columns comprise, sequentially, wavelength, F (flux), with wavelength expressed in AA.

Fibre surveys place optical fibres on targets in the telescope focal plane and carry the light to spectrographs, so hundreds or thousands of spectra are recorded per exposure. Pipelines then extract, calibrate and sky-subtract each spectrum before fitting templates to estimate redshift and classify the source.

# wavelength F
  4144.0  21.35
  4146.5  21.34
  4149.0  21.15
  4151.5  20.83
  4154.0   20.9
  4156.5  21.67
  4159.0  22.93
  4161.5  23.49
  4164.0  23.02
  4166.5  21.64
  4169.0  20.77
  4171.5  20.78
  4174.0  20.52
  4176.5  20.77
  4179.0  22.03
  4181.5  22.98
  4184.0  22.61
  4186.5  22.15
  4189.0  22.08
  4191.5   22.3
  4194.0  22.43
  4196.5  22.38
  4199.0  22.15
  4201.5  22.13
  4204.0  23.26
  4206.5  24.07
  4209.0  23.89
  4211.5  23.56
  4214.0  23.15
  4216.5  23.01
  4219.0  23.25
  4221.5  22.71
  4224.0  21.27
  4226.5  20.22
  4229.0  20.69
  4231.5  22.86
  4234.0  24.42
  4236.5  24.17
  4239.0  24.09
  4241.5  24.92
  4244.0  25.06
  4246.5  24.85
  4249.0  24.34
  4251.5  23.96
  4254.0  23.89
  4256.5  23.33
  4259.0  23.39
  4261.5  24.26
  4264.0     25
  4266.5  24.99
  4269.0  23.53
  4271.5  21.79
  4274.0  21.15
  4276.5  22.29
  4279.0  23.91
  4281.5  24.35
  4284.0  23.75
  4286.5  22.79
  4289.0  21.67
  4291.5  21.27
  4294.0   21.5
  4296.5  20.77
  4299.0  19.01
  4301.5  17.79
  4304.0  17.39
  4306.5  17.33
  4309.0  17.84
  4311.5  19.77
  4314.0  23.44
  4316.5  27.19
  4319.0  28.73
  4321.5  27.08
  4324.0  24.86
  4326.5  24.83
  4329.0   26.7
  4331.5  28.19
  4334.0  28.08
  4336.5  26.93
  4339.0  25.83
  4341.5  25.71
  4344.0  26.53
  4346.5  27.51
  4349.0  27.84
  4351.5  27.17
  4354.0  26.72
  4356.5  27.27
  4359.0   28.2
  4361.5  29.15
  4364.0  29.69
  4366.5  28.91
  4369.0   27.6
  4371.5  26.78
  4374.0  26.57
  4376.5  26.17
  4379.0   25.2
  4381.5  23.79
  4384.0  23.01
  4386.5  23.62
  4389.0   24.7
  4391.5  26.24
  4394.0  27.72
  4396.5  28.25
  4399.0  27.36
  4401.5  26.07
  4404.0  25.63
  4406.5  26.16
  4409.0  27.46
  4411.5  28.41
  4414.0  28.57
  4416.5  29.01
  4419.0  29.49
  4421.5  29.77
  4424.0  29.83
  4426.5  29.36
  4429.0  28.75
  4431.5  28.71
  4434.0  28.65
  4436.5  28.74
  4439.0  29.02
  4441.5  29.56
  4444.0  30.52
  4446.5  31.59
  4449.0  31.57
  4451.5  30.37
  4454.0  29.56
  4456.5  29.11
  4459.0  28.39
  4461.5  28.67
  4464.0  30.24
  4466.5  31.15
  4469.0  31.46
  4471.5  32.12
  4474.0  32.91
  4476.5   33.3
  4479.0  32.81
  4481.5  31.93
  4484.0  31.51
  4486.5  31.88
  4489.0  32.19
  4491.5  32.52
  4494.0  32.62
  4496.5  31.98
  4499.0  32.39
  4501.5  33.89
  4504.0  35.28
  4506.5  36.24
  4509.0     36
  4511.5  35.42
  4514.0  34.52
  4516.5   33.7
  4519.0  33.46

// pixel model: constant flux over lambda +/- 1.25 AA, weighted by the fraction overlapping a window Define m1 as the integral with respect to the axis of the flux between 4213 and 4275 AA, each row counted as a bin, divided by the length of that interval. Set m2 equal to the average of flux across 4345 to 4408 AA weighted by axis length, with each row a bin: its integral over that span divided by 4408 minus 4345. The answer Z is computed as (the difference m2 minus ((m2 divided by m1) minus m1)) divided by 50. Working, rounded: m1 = 23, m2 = 27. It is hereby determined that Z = 0.979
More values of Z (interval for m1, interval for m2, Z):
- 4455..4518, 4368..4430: 1.173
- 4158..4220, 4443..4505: 1.053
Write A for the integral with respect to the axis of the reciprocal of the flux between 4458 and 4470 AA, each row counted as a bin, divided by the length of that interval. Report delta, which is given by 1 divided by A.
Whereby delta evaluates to 29.9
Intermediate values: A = 0.033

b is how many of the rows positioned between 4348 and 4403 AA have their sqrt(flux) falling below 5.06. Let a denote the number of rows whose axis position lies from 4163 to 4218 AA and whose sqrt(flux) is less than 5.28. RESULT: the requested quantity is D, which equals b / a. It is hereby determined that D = 0.23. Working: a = 22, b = 5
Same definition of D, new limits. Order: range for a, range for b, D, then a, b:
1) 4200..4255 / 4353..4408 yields 0.23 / 22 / 5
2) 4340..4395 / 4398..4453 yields 0.00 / 18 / 0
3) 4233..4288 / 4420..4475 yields 0.00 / 22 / 0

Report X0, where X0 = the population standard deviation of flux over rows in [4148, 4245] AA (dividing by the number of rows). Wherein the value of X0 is 1.27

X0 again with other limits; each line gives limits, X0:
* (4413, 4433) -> 0.46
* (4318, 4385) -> 1.57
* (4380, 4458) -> 2.18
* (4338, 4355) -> 0.75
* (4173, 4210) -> 0.92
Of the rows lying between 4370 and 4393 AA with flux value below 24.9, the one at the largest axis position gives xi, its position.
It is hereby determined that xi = 4389.0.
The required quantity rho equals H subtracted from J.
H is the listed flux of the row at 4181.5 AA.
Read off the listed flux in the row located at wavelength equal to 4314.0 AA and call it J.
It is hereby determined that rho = 0.5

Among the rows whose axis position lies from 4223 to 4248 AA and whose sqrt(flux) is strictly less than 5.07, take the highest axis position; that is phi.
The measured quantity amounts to 4246.5 AA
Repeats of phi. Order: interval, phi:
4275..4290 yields 4289.0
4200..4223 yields 4221.5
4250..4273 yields 4271.5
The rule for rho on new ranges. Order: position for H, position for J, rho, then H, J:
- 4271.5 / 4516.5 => 11.9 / 21.79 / 33.7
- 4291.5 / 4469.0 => 10.2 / 21.27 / 31.46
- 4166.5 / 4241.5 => 3.3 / 21.64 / 24.92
